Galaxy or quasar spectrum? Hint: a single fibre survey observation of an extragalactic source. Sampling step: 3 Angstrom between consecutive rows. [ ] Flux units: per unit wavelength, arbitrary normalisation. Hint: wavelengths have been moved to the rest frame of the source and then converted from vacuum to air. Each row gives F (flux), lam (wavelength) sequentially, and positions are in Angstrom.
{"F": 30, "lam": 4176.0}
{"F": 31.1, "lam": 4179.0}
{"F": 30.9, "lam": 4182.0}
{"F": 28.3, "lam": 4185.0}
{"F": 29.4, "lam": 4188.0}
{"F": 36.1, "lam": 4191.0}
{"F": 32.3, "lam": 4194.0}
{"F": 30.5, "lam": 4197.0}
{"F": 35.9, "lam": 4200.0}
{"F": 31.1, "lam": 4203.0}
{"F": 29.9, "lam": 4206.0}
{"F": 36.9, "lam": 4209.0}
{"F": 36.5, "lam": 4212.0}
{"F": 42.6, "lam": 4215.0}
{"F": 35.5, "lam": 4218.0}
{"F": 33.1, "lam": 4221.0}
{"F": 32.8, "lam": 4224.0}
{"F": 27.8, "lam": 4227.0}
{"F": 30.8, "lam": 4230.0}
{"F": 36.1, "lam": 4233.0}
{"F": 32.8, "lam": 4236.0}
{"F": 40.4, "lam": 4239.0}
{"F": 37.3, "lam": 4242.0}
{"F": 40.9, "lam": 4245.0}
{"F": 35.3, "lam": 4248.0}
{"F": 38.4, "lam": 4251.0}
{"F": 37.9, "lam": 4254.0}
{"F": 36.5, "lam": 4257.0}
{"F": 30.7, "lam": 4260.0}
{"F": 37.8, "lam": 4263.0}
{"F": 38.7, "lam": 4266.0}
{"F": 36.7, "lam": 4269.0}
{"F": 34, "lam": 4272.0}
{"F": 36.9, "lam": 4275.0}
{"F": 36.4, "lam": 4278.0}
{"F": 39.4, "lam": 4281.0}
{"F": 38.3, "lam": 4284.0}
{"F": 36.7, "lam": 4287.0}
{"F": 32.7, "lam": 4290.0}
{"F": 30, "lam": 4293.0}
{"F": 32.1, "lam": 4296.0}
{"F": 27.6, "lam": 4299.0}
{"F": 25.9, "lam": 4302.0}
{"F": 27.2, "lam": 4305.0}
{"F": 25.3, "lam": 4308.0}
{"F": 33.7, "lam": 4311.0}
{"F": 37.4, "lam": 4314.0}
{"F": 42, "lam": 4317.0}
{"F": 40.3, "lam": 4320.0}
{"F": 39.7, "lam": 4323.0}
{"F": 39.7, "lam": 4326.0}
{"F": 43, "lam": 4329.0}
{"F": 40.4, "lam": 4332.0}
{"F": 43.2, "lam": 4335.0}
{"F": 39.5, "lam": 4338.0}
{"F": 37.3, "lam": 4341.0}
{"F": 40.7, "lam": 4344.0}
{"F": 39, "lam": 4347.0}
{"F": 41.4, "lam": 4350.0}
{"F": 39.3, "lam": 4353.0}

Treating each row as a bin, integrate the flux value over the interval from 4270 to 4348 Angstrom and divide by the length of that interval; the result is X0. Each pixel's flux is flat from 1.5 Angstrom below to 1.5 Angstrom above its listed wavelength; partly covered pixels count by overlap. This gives 36.1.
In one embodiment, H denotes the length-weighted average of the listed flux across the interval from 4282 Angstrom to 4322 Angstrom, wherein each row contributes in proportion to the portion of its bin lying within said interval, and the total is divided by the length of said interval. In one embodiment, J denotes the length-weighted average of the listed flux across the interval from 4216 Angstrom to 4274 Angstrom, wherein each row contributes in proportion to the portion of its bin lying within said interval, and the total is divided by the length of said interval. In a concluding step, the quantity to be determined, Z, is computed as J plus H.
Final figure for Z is 68.7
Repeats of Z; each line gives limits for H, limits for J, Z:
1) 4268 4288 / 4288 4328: 70.4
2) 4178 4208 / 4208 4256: 67.6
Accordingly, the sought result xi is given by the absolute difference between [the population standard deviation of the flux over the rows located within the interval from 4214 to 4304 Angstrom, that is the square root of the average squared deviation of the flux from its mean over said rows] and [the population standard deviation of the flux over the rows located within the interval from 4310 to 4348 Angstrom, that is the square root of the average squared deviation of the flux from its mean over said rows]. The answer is 1.6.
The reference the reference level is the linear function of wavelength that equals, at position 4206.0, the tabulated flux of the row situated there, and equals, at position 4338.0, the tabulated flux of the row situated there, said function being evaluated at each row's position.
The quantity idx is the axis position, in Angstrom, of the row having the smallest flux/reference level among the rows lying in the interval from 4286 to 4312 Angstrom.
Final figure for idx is 4308.0 Angstrom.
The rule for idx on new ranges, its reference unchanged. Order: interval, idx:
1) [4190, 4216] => 4206.0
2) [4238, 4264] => 4260.0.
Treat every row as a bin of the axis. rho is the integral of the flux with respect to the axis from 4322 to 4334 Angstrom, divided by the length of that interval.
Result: 40.8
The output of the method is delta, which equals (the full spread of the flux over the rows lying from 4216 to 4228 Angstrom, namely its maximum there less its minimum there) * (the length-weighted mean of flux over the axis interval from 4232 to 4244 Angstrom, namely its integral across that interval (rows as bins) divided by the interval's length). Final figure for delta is 284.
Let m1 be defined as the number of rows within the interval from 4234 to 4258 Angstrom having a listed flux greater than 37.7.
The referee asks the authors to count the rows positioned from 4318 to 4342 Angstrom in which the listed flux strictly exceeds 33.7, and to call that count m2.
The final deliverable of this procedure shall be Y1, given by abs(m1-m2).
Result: 4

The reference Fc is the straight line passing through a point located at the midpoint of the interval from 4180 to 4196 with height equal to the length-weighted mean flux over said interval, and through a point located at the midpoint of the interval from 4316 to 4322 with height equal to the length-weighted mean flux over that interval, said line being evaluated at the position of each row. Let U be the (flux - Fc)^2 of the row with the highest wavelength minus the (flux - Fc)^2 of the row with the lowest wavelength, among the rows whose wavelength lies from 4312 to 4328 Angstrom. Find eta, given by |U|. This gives 7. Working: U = -7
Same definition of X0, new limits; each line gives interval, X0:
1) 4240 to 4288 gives 37.0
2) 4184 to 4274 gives 34.8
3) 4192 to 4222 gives 34.5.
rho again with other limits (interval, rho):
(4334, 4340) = 40.9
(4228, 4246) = 36.0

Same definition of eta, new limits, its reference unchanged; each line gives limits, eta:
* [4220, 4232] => 13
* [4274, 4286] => 1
